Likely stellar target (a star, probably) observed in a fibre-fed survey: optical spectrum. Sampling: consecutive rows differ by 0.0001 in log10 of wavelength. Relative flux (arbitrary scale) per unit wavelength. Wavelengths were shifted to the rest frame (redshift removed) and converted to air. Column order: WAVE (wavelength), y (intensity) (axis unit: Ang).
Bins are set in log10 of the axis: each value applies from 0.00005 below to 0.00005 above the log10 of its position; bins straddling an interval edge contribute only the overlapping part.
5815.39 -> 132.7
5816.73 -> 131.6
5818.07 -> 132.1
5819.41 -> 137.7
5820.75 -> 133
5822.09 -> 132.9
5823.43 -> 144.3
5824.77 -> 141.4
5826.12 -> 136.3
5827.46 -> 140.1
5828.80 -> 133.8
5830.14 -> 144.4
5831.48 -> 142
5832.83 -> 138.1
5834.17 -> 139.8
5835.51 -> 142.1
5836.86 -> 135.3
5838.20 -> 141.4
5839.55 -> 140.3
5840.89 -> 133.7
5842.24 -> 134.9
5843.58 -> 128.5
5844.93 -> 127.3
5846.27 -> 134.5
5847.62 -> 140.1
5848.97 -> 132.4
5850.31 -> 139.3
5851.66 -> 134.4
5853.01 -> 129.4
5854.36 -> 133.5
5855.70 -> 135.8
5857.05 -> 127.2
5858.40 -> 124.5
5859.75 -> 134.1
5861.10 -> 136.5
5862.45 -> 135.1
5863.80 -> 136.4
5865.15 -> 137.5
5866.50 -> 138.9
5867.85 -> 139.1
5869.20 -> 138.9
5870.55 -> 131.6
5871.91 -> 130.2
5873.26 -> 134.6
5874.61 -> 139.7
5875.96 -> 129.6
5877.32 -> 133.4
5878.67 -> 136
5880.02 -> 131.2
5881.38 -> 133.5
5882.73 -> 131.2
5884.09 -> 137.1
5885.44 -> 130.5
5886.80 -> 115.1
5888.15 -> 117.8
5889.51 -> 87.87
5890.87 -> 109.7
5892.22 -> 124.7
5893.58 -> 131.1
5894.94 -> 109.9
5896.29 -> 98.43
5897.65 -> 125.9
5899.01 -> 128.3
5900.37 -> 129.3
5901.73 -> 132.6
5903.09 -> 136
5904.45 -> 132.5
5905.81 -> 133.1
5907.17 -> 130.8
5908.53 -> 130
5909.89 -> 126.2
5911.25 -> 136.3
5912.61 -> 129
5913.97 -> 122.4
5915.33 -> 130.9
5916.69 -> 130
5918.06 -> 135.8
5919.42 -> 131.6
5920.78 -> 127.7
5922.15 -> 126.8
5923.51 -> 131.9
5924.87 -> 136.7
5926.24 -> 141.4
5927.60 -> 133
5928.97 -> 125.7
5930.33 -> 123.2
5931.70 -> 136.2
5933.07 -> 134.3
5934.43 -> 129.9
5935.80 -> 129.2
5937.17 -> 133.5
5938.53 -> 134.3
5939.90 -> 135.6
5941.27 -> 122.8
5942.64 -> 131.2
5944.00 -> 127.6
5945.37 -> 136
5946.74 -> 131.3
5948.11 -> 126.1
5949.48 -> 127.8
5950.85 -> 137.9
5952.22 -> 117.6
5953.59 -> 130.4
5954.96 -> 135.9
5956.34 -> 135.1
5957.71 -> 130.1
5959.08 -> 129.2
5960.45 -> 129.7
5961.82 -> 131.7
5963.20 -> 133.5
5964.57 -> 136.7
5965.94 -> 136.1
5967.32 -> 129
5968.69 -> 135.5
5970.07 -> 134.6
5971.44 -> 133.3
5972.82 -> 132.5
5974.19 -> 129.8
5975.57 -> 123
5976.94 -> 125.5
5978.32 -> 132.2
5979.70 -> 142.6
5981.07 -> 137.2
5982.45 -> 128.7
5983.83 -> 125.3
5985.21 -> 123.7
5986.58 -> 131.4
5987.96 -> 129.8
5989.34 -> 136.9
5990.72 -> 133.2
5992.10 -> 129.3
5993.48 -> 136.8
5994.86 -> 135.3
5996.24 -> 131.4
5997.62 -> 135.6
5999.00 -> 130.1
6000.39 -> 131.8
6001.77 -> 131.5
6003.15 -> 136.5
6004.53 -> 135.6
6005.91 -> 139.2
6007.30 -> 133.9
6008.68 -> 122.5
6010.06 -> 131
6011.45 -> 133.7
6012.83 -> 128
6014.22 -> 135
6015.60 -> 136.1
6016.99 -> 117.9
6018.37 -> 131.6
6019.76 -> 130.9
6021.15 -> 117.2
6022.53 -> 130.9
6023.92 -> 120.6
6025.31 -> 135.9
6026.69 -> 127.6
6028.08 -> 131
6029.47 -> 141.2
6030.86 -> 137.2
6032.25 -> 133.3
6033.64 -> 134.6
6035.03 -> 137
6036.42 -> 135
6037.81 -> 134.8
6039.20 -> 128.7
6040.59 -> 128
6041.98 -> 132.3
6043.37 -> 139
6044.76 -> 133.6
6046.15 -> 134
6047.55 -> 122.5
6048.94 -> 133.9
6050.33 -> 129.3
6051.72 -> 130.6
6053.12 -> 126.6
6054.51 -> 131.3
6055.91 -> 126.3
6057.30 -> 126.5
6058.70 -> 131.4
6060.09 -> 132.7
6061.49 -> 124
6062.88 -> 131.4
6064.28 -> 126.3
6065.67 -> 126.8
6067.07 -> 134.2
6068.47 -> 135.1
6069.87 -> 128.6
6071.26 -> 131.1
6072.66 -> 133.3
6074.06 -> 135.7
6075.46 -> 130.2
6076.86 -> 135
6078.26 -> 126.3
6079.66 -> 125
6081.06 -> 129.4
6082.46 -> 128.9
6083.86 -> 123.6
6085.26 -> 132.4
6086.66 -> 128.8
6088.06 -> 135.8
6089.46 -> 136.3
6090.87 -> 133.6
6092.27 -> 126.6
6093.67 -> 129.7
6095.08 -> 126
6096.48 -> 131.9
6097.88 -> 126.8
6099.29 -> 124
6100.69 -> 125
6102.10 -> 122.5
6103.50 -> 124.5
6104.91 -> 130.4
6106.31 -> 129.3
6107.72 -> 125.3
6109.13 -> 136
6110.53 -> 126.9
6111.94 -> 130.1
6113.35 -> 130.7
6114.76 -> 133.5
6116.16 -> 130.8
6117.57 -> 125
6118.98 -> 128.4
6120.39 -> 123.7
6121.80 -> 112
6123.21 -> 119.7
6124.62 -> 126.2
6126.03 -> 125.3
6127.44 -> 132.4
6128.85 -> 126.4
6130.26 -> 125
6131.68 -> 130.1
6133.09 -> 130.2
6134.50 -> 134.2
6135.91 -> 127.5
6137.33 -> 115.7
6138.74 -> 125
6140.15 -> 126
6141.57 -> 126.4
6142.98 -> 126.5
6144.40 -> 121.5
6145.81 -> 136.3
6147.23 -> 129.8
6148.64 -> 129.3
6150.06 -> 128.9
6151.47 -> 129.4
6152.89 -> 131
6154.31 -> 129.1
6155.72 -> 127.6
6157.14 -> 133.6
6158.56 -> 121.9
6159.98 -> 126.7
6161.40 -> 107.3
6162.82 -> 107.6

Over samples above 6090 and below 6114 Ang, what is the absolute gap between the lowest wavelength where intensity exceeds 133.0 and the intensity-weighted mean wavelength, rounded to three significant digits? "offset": 11.2 Ang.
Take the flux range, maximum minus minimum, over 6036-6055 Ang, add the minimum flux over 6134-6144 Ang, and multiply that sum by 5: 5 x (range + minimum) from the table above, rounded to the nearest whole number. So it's 661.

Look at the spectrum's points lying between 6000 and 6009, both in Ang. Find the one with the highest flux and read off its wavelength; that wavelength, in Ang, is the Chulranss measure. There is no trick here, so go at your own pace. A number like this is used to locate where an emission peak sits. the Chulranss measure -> 6005.91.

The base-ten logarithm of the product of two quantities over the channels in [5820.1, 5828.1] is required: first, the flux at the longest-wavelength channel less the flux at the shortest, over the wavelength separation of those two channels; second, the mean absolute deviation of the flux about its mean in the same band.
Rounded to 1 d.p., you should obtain 0.6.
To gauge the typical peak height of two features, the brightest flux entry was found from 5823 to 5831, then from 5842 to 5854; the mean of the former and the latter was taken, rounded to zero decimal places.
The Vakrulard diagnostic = 142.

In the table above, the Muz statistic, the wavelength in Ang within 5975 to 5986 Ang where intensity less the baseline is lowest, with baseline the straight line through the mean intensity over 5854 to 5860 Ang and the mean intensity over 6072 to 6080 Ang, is 5975.57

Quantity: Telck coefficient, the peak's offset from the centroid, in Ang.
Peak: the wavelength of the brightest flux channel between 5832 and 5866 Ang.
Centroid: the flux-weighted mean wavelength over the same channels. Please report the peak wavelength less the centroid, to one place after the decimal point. -13.4 Ang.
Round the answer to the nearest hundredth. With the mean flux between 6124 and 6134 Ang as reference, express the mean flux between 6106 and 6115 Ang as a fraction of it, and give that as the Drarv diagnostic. 1.02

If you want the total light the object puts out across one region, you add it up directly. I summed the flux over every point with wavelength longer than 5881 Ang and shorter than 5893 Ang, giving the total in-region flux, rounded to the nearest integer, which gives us 1087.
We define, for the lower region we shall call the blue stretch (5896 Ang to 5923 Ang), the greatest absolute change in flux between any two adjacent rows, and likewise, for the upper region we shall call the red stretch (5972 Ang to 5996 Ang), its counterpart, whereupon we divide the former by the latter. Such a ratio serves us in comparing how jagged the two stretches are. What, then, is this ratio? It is 2.6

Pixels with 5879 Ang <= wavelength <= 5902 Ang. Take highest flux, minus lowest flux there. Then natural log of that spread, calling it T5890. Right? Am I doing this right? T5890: 3.9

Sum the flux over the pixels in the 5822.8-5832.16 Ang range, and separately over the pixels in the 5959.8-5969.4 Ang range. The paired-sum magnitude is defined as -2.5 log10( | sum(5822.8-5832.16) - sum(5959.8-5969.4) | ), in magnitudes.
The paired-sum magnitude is -4.25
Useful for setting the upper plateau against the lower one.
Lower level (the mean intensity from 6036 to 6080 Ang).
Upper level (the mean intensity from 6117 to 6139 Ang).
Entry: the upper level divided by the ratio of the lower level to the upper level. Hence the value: 120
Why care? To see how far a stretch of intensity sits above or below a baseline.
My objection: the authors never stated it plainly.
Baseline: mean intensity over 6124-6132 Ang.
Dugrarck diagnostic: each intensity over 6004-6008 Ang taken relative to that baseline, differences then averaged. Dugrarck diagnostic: 9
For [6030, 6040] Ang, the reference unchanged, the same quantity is 7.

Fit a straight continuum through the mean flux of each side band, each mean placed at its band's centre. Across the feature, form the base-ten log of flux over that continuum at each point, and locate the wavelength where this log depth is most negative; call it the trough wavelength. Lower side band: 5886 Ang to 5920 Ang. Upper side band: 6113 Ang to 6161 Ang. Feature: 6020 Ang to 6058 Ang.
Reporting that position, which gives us 6021.15 Ang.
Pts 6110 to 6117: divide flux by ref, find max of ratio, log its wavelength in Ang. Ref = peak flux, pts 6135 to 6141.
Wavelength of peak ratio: 6114.76 Ang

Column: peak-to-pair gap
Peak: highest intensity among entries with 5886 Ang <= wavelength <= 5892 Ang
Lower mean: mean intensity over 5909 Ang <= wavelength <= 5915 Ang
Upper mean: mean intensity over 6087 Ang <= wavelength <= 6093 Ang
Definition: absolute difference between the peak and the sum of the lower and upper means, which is 144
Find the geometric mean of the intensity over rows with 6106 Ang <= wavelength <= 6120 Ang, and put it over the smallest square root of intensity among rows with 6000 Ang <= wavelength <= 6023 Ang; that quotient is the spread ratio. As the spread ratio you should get 11.97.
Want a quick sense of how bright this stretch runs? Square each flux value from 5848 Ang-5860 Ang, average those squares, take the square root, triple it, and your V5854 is 397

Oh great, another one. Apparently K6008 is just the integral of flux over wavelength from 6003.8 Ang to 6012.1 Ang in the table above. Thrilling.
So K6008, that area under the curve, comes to 1101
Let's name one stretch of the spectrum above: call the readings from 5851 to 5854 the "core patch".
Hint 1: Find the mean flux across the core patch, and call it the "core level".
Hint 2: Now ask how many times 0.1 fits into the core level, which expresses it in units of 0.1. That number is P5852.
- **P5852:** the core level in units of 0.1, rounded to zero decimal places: 1319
